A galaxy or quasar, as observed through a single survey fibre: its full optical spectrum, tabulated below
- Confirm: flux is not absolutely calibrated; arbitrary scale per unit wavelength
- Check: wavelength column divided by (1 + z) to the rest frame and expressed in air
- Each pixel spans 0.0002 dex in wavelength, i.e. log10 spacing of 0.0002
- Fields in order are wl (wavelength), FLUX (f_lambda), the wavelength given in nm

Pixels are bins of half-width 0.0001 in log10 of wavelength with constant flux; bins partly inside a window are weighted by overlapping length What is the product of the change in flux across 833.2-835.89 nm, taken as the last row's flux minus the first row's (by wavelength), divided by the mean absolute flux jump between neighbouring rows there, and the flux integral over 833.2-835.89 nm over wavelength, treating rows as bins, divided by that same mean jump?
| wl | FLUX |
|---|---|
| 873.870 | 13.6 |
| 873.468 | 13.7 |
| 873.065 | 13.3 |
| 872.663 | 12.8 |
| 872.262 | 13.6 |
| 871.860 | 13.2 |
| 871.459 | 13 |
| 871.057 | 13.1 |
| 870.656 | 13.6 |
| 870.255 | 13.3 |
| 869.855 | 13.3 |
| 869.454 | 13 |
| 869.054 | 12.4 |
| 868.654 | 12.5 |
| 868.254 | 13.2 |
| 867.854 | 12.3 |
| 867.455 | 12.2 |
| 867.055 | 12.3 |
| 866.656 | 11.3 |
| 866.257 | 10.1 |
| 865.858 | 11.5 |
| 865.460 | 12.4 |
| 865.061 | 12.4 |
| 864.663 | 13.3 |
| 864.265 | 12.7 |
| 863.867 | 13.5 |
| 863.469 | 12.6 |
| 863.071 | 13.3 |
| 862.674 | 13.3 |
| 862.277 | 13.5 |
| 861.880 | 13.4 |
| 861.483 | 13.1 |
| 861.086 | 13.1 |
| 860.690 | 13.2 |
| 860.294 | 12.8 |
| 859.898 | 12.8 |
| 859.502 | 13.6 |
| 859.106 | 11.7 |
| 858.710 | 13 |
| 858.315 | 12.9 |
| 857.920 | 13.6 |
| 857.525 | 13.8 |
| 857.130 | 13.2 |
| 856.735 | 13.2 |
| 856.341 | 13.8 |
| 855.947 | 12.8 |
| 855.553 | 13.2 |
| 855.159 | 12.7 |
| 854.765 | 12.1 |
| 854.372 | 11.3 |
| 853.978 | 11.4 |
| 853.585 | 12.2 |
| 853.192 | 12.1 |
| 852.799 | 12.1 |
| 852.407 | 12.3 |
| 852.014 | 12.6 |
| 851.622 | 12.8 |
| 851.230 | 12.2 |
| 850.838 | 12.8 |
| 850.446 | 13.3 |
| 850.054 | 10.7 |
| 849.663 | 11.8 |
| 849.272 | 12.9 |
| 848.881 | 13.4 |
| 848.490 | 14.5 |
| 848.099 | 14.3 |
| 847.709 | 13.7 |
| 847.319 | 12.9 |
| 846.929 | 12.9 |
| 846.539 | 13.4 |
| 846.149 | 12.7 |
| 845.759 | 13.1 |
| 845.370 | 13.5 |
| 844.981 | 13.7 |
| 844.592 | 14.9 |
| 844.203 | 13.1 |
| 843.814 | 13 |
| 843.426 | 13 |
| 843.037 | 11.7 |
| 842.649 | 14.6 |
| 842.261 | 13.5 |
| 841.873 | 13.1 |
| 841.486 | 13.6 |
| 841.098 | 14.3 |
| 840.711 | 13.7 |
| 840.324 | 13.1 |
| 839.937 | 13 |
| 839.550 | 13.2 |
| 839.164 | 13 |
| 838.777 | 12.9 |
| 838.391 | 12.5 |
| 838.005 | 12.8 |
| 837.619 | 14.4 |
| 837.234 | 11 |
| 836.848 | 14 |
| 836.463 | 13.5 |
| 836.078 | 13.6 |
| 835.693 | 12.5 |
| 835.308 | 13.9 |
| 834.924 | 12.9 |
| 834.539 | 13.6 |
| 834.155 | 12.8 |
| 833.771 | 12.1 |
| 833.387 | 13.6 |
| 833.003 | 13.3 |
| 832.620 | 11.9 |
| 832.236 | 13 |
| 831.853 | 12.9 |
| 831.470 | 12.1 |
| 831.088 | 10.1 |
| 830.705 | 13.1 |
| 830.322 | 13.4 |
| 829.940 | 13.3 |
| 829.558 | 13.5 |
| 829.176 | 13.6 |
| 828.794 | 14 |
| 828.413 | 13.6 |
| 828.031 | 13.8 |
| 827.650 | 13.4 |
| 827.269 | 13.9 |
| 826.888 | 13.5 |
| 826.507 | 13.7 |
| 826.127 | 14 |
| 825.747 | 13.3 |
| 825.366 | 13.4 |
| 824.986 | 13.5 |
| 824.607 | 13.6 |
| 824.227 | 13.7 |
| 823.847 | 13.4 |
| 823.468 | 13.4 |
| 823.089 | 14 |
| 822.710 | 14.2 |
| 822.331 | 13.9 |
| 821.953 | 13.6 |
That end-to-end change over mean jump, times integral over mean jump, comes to -37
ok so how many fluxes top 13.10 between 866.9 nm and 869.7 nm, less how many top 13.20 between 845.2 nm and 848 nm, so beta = -2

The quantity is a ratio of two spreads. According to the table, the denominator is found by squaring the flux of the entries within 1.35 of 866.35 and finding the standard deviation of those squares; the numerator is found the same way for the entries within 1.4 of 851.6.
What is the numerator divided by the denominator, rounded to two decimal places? 0.56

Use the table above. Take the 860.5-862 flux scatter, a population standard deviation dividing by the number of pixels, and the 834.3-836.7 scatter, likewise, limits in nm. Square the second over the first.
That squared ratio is 15.3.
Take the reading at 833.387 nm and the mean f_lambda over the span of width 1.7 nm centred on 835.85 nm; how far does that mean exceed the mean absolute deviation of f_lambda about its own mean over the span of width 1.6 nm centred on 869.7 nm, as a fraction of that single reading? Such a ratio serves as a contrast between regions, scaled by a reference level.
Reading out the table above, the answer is 0.96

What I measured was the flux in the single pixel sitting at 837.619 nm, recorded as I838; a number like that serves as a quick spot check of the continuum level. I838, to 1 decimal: 14.4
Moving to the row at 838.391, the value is 12.5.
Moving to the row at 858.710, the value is 13.0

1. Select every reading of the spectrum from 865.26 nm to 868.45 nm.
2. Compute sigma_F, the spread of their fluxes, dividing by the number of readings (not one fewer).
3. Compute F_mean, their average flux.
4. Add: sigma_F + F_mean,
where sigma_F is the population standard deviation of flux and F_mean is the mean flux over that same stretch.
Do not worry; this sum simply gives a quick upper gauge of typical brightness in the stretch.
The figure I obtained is 12.8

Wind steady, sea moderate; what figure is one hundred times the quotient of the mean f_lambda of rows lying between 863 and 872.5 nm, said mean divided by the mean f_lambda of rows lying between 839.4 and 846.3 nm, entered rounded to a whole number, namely 95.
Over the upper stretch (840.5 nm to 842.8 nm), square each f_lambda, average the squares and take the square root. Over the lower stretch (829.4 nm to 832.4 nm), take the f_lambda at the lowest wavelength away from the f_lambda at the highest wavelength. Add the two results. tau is 13.3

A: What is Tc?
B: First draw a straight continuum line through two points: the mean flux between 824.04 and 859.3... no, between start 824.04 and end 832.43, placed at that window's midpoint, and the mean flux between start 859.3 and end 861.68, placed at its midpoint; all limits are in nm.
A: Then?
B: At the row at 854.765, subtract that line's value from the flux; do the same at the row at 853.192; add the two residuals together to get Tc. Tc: -2.1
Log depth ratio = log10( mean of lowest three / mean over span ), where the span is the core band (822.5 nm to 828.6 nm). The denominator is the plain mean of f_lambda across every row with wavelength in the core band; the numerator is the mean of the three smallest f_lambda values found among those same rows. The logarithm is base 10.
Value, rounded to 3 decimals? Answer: -0.009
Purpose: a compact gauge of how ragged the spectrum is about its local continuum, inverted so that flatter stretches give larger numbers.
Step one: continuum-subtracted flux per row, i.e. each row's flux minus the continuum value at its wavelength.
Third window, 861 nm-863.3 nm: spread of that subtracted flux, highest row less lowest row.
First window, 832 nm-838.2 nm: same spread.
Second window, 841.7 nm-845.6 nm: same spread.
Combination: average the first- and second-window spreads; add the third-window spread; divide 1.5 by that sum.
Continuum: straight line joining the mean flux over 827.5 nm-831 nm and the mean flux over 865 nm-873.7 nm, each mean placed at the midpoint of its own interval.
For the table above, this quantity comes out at 0.40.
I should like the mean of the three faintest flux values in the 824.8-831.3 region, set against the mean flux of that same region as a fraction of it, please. 0.91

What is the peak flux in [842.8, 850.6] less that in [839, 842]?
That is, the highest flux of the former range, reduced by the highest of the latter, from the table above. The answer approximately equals 0.6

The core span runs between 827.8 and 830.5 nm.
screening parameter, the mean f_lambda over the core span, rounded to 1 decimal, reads 13.6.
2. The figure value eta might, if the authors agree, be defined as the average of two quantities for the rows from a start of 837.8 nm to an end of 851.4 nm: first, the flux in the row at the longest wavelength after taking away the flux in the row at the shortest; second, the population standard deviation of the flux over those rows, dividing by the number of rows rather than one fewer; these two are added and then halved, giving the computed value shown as 0.11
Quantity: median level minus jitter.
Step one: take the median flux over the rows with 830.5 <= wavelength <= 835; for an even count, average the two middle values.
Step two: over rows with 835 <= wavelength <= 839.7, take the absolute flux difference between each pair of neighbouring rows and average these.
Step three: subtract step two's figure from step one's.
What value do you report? 11.8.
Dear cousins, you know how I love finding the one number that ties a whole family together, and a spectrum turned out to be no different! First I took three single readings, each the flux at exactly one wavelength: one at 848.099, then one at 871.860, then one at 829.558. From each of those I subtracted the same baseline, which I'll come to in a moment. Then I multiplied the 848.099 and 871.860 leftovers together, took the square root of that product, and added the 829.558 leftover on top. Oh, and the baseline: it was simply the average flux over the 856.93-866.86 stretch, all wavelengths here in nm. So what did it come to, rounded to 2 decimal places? 1.47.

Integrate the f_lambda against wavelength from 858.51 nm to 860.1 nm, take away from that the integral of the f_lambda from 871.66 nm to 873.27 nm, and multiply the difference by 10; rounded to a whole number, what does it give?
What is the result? -10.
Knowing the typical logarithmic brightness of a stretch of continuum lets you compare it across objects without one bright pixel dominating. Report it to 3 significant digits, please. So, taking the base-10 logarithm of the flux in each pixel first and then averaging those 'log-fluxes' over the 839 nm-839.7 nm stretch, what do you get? 1.12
